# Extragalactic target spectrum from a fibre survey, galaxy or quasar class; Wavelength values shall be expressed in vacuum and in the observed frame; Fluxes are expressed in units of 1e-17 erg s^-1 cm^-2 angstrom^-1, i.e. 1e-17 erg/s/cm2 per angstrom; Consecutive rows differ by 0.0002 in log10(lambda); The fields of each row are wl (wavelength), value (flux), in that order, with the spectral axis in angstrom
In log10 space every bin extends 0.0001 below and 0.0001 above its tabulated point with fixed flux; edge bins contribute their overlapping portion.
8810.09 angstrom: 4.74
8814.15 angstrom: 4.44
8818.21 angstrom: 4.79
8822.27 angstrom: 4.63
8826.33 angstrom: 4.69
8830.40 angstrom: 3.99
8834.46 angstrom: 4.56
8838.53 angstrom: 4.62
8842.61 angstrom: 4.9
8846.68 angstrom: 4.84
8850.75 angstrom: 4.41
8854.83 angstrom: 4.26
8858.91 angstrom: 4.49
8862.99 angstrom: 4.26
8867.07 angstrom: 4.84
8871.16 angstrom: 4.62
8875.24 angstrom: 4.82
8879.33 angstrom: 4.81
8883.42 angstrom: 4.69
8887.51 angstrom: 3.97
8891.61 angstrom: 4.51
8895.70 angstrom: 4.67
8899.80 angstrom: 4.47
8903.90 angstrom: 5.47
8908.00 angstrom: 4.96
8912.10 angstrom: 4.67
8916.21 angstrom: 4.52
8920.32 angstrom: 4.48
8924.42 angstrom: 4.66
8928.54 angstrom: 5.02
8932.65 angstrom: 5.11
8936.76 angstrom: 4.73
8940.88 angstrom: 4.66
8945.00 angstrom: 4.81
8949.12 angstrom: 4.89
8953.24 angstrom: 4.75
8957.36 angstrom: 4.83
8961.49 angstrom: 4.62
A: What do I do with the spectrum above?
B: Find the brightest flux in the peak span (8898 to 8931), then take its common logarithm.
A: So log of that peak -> 0.738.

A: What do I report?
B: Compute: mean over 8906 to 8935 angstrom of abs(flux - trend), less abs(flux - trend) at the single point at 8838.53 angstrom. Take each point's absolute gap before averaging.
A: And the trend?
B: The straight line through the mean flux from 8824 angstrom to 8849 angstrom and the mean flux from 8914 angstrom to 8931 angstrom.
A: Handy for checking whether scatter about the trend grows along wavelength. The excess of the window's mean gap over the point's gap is 0.2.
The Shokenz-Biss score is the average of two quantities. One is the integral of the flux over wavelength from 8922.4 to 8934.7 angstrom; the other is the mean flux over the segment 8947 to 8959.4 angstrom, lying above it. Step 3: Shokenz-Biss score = 33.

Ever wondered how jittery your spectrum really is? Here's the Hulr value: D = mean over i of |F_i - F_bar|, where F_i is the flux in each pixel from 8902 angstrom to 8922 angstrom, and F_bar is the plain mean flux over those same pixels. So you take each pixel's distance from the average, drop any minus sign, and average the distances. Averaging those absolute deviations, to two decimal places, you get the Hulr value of 0.32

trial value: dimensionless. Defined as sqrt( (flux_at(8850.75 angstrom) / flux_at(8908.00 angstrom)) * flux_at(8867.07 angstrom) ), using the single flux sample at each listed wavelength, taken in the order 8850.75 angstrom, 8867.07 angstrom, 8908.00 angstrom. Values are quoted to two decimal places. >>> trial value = 2.07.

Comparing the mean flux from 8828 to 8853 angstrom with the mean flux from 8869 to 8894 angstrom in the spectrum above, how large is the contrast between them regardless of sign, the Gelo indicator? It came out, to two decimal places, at 0.02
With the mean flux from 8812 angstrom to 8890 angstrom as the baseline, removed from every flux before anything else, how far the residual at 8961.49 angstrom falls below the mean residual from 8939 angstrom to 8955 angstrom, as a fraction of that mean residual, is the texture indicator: 0.7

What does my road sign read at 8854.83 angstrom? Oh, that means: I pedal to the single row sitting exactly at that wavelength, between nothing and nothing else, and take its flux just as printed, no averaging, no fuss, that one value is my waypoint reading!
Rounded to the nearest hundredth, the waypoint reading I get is 4.26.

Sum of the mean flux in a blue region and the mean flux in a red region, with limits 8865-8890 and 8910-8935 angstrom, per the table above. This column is 9.37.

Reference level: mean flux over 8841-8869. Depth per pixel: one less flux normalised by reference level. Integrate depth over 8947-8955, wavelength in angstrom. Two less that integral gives 2.4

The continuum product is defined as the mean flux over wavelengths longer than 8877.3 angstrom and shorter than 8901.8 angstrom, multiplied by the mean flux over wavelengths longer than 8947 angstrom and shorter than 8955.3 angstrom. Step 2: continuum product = 21.8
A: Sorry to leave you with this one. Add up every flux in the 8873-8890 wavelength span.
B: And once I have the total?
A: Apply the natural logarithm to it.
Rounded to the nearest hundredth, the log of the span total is 2.91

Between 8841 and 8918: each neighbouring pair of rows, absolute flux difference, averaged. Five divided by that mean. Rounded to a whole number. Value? 16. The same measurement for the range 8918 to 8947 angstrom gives 24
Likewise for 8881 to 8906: 10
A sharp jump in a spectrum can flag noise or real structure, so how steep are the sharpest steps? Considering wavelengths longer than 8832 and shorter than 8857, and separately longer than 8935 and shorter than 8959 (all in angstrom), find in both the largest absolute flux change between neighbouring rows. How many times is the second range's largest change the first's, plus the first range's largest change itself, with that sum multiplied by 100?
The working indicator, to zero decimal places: 78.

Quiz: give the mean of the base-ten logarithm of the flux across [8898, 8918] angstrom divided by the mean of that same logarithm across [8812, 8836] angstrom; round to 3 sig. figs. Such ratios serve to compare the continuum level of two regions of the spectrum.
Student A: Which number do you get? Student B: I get 1.04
